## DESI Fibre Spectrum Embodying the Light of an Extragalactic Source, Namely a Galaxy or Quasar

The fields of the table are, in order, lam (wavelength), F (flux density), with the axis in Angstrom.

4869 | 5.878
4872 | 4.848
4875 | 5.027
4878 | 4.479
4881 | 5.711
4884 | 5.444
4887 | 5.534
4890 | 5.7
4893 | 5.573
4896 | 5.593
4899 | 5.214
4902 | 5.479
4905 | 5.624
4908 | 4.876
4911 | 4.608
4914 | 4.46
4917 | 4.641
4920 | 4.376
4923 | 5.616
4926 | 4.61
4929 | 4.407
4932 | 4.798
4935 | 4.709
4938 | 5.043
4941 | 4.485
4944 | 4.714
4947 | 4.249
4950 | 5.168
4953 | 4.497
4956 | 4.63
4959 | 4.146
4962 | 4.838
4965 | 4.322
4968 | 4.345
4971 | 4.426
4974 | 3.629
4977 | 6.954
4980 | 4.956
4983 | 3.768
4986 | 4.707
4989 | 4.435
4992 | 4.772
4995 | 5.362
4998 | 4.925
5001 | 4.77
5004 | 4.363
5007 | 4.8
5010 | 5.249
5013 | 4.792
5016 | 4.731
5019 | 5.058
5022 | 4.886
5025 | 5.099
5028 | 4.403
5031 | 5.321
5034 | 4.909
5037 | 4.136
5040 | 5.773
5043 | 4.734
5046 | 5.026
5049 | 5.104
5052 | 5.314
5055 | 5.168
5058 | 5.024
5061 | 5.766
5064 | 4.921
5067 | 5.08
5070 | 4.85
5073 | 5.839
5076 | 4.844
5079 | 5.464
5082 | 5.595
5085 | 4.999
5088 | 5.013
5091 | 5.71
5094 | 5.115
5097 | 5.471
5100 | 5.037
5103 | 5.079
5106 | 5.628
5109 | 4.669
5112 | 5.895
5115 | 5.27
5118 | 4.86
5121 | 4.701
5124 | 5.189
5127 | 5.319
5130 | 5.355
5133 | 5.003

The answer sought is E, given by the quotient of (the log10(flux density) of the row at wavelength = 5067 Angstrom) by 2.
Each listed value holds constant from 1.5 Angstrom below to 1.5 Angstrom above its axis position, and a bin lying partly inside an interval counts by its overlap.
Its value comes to 0.353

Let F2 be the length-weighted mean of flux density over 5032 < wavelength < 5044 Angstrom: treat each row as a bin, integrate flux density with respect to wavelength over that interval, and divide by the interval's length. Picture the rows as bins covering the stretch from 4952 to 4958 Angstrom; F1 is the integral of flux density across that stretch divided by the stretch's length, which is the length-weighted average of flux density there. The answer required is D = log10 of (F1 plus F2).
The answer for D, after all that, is 0.98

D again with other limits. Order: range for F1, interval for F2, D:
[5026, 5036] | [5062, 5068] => 1.00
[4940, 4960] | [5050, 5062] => 0.99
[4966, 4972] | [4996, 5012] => 0.96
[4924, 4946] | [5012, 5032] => 0.98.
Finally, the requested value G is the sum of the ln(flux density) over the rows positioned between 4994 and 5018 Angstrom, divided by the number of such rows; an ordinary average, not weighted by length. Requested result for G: 1.58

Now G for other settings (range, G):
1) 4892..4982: 1.57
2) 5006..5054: 1.60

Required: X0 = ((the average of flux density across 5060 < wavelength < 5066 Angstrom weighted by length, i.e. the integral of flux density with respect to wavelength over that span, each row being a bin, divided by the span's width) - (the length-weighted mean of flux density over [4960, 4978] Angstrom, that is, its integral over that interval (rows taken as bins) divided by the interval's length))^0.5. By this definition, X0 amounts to 0.78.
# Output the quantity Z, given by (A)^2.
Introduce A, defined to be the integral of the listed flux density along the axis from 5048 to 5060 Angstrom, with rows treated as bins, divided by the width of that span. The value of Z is 27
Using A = 5.18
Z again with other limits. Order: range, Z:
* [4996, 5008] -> 22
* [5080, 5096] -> 28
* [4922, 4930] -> 24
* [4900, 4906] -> 30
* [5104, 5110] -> 27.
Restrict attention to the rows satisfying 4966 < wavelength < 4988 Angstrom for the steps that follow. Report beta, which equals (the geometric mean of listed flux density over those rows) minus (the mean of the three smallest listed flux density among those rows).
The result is 0.67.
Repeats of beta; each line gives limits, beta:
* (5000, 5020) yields 0.20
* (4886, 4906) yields 0.12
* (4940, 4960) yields 0.25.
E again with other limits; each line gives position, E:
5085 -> 0.349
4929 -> 0.322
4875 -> 0.351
